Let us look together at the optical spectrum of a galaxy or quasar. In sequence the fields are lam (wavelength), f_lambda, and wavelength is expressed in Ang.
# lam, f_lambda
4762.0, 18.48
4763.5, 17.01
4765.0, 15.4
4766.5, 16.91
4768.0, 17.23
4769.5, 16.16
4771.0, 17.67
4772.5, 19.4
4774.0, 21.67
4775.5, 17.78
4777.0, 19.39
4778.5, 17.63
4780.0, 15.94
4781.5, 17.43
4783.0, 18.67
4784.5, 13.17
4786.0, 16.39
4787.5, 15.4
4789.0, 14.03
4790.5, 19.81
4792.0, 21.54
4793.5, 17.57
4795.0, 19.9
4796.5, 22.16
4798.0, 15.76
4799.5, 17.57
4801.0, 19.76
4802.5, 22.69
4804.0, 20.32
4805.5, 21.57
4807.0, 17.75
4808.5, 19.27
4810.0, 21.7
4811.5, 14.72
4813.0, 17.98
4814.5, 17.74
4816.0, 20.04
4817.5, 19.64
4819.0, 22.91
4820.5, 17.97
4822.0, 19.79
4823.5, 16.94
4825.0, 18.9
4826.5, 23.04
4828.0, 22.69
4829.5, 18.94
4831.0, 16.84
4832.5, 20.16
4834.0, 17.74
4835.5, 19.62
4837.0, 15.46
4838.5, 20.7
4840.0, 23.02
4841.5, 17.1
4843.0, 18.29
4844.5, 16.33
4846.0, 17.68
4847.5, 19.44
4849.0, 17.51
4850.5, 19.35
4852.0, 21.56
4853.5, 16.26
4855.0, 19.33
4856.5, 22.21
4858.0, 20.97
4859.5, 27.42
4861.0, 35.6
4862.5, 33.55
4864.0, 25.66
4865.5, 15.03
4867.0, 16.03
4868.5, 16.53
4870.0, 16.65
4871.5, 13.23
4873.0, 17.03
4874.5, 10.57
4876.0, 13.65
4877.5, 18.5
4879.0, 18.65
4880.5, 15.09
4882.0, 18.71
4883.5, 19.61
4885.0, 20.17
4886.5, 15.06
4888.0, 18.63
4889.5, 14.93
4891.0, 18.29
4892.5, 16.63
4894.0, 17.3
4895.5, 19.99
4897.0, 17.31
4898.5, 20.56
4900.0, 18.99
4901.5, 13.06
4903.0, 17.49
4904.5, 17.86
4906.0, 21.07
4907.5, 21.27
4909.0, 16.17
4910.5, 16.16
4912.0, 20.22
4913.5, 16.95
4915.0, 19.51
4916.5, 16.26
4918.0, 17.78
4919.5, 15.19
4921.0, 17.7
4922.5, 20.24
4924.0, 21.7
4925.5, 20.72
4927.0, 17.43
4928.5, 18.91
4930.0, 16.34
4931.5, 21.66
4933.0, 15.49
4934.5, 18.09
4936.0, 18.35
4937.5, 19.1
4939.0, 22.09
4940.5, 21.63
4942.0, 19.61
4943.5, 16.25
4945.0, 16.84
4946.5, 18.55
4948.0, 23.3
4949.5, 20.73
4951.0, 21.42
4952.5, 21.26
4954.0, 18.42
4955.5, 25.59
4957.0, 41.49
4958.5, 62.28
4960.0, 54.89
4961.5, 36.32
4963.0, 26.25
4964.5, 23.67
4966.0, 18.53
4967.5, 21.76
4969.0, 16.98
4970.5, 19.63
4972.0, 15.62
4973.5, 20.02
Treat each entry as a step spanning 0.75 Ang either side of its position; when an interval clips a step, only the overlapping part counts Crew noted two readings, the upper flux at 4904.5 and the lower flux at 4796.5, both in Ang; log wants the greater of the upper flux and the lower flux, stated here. 22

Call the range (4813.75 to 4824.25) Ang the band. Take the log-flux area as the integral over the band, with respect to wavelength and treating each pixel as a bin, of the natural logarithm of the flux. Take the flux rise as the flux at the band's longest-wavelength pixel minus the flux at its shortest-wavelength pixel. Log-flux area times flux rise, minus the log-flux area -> -56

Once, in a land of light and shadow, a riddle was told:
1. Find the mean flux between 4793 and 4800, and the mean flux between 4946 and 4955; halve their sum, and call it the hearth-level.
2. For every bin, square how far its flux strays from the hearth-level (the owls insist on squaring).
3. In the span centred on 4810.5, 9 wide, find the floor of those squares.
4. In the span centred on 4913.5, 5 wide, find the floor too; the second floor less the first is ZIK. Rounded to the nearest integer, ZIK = 0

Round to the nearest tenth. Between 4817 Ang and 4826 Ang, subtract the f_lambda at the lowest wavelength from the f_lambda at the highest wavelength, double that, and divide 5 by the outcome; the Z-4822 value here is -3.4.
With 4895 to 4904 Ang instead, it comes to -1.0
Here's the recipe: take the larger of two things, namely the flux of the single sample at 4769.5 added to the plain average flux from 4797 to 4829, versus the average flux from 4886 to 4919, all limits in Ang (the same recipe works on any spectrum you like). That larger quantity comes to 35.6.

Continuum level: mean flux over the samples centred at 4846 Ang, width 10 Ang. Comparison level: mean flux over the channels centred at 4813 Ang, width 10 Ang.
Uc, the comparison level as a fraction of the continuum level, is 1.04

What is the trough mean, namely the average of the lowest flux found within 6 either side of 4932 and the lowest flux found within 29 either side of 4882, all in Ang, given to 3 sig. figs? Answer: 13.0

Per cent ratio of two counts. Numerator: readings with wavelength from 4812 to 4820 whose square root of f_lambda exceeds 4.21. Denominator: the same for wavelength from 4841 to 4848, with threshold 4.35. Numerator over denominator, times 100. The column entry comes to 500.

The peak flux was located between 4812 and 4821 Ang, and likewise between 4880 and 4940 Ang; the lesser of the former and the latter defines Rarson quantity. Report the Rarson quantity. 22.1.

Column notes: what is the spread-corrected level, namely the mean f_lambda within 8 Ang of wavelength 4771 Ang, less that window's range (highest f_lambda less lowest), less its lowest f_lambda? -3.8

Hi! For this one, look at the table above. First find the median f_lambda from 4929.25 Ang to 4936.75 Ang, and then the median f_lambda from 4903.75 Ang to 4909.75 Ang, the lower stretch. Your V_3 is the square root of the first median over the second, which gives 0.96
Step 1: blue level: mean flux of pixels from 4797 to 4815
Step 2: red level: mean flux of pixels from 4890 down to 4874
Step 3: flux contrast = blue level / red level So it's 1.13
